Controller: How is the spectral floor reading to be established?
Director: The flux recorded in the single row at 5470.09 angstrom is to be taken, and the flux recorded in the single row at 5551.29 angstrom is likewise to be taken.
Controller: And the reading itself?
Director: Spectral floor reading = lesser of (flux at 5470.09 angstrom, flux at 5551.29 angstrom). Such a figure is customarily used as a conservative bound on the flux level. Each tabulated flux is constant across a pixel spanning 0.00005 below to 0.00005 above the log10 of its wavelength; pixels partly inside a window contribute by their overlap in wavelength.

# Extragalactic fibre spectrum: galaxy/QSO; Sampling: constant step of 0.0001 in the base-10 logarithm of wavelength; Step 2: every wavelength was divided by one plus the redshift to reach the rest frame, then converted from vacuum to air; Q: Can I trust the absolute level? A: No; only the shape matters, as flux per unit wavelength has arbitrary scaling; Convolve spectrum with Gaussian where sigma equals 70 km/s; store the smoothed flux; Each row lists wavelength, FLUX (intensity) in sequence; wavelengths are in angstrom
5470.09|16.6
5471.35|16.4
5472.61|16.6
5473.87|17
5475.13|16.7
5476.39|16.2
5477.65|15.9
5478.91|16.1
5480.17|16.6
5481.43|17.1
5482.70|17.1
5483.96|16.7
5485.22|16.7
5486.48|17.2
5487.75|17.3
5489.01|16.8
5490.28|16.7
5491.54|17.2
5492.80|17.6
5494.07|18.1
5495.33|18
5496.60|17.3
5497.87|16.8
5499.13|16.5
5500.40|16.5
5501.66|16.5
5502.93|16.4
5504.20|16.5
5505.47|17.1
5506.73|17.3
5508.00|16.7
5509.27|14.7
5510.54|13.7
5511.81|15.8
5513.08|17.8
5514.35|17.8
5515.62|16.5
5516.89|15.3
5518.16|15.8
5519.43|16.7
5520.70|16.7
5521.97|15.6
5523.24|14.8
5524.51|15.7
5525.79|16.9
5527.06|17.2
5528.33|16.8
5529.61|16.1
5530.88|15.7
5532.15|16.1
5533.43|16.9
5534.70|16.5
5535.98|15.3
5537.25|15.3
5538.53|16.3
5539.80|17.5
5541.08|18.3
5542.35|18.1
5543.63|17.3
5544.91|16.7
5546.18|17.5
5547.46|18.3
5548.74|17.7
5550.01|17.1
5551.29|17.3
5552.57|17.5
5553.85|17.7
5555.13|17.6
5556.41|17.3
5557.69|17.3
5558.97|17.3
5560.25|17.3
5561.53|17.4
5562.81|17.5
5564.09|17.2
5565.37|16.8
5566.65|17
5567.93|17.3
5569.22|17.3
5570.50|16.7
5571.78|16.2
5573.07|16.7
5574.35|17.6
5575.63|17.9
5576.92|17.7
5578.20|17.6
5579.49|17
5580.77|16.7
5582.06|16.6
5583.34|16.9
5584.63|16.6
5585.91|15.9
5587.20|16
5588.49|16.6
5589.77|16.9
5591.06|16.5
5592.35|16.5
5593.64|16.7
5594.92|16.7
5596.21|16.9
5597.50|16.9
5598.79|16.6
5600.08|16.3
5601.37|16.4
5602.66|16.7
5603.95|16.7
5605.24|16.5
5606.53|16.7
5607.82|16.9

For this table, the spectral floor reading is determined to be 16.6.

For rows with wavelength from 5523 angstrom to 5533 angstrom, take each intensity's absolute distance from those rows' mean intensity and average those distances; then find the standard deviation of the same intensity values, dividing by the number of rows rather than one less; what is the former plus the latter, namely 1.3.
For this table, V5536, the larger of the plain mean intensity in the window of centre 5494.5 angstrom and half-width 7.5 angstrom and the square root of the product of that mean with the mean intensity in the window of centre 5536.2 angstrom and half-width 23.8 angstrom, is 17.1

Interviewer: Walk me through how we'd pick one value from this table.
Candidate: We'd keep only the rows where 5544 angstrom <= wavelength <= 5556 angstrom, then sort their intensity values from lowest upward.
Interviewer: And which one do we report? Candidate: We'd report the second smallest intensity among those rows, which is 17.1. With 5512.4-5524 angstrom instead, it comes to 15.3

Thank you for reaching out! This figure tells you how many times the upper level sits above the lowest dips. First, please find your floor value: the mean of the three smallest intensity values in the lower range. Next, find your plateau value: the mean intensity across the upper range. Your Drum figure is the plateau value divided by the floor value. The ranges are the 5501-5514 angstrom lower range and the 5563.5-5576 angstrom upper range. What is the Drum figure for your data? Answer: 1.16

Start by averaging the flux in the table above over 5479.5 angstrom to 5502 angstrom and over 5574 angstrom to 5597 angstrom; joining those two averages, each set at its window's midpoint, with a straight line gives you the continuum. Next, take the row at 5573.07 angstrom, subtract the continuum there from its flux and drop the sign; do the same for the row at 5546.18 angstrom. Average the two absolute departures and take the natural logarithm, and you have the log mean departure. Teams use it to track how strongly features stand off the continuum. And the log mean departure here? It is -1.0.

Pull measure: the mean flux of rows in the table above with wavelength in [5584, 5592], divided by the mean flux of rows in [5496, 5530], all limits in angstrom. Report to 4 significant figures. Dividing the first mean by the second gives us 1.004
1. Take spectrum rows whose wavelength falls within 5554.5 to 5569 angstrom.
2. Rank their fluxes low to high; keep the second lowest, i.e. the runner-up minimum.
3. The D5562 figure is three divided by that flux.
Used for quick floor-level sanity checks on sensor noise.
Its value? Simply 0.176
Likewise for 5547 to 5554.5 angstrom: 0.173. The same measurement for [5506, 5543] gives 0.204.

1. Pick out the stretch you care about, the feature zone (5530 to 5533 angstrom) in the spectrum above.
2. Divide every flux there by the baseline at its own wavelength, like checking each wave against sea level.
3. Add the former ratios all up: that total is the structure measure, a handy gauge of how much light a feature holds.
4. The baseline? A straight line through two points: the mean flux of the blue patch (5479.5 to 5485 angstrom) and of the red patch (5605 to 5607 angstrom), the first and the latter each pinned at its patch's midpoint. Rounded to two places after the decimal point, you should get 1.90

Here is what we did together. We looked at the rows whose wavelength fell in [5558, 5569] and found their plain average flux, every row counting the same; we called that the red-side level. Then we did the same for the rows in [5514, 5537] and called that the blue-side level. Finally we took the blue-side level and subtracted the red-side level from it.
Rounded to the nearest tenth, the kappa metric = -1.0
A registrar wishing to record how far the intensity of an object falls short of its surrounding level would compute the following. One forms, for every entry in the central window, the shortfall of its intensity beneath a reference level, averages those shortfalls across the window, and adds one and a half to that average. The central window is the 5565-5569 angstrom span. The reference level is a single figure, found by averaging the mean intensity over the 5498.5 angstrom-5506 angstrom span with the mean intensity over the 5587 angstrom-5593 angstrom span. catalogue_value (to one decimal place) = 1.0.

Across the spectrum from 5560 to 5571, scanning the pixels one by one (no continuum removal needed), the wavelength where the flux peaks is 5562.81 angstrom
